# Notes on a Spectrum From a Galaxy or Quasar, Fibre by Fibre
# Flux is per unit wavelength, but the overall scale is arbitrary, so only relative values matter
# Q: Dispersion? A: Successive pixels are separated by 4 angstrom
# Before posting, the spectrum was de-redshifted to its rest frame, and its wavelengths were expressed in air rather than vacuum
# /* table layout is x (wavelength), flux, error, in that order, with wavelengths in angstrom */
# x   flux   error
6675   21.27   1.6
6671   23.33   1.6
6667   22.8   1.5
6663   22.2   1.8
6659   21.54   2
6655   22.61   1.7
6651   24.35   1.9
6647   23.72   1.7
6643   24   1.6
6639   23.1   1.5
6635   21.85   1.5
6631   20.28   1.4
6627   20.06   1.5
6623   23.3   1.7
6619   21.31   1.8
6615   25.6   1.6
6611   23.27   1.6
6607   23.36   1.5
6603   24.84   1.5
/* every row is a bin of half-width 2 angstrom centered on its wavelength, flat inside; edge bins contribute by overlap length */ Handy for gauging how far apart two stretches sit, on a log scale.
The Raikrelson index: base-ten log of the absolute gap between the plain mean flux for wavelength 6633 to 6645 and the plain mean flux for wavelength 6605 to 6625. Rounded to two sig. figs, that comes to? -0.41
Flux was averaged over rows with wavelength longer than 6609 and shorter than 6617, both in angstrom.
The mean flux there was 24.4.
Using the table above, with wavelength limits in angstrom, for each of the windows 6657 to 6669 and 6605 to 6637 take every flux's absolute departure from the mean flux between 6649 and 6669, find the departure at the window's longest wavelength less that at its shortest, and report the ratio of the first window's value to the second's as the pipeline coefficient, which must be -5.6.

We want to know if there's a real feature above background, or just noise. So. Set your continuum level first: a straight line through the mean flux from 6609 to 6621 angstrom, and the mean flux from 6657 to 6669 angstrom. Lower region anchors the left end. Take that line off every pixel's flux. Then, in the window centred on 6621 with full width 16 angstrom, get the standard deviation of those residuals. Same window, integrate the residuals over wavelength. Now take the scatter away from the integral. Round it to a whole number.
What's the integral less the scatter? -13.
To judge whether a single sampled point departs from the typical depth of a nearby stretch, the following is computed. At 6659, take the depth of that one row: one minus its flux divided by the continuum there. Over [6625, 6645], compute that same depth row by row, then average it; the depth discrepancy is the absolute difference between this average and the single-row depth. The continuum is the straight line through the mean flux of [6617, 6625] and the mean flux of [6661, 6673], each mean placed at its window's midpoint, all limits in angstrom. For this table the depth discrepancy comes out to 0.024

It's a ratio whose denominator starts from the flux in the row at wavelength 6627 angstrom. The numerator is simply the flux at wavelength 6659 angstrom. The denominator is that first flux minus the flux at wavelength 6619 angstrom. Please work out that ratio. -17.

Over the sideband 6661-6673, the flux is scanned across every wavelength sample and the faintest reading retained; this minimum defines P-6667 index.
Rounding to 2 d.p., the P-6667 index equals 22.20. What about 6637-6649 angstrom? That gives 23.10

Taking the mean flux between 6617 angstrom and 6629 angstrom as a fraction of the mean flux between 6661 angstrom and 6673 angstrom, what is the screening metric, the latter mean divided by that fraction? 24.1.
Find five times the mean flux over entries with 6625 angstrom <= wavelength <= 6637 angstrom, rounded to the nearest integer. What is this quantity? 104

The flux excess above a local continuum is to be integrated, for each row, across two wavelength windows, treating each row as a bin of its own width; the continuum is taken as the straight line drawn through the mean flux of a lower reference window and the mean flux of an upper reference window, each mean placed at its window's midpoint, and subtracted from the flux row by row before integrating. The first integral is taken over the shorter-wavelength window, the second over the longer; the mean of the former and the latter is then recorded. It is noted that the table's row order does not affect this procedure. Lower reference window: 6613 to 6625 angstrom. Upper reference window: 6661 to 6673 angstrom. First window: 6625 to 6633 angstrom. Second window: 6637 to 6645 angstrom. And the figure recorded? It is -11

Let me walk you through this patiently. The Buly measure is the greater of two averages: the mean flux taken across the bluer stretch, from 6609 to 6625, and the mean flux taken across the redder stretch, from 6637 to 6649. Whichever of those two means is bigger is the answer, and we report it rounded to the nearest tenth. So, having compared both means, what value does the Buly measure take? 23.6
